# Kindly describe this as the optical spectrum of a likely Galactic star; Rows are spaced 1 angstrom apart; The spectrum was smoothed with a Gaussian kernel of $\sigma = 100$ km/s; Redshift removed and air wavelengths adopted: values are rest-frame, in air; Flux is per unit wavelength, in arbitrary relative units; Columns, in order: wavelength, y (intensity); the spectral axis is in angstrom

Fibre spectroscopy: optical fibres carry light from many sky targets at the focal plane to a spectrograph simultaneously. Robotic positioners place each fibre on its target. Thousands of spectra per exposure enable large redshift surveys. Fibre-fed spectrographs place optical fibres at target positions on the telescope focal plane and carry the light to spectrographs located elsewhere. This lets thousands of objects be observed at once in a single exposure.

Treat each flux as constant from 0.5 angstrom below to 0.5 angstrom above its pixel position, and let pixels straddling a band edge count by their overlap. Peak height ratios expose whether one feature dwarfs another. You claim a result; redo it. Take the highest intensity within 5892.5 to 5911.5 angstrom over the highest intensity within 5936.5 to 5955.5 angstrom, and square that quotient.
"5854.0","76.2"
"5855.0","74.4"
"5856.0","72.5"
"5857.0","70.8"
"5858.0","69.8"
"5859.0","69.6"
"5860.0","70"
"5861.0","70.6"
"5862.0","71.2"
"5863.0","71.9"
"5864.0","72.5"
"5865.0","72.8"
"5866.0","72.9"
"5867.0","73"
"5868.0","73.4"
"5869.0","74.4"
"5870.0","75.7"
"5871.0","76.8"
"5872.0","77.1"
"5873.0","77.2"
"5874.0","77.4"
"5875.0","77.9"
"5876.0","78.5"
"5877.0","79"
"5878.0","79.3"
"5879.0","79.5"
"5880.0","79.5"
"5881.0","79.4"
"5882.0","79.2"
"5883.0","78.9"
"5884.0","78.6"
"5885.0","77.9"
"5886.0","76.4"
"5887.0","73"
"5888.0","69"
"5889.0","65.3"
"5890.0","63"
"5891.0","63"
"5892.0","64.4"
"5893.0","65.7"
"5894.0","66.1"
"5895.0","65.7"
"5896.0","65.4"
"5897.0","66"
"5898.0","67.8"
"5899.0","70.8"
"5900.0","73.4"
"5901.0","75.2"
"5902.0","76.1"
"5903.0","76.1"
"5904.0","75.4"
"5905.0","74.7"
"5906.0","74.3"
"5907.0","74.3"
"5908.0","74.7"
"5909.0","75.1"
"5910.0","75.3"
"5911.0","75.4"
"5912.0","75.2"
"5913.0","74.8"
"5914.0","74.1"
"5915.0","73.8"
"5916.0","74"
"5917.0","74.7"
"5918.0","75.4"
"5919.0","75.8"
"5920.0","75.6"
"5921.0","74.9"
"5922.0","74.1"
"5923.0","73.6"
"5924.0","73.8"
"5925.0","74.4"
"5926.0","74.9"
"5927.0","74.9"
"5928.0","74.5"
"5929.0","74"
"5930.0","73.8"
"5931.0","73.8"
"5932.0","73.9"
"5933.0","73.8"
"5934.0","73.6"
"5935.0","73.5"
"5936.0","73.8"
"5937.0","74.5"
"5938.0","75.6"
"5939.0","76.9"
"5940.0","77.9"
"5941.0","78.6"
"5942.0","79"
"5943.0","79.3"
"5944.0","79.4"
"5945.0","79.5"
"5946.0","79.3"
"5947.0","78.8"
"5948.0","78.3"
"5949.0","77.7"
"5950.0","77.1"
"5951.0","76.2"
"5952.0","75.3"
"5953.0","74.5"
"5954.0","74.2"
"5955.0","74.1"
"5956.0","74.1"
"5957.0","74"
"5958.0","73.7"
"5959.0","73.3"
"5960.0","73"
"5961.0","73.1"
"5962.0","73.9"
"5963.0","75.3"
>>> 0.92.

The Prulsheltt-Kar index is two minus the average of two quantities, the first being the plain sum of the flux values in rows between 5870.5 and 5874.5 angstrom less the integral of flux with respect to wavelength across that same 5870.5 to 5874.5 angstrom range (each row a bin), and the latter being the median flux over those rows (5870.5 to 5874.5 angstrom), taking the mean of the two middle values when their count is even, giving -36.6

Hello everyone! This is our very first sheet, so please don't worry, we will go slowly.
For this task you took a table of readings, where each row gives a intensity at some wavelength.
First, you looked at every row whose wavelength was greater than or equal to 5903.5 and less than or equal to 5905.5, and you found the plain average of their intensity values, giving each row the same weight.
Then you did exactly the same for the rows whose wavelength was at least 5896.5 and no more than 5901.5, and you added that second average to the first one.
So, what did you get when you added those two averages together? 146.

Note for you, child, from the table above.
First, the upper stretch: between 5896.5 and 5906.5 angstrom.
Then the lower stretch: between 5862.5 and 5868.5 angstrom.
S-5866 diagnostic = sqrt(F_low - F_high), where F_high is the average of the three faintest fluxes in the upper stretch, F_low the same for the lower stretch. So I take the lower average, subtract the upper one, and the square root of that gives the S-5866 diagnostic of 2.0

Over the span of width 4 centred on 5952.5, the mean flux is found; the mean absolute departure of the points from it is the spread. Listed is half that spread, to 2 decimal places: 0.35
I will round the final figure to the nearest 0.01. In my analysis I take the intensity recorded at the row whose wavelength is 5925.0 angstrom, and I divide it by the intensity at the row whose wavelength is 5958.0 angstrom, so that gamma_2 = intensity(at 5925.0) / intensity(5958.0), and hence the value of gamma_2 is 1.01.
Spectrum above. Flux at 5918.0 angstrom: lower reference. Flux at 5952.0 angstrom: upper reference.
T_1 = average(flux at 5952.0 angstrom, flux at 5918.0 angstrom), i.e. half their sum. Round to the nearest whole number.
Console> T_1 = 75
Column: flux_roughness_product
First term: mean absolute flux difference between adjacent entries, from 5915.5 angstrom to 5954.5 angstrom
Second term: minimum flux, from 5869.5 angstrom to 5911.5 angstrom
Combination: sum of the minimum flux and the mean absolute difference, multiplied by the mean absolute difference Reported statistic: 30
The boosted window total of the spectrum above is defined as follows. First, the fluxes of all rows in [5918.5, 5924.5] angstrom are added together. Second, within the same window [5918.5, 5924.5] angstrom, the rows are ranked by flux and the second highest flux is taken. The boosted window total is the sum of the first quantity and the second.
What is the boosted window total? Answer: 523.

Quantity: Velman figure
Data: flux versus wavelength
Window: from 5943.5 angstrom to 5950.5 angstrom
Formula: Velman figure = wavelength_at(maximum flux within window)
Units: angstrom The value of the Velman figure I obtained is 5945.0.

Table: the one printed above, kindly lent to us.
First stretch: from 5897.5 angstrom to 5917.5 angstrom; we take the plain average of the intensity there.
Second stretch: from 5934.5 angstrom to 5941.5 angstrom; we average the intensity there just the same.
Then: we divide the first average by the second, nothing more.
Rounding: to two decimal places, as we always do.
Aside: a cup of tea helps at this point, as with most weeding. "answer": 0.98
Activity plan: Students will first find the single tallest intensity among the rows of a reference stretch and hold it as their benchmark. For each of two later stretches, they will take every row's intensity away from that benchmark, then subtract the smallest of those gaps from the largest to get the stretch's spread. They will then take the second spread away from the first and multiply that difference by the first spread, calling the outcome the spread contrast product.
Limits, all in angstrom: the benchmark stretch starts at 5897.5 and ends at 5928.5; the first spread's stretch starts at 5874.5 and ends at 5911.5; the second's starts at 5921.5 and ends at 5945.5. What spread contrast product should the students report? 173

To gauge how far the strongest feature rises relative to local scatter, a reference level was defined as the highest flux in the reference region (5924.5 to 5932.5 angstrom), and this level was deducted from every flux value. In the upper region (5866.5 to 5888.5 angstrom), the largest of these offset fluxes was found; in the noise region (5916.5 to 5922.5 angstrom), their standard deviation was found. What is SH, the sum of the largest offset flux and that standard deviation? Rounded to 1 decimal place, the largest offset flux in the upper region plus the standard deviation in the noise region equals 5.2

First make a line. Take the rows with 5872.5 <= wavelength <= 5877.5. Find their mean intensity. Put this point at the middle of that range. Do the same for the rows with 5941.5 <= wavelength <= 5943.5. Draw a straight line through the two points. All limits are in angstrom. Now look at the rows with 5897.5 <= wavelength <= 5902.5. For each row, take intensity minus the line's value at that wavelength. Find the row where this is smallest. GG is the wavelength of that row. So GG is 5898.0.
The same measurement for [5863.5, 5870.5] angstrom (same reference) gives 5864.0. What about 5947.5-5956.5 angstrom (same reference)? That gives 5956.0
